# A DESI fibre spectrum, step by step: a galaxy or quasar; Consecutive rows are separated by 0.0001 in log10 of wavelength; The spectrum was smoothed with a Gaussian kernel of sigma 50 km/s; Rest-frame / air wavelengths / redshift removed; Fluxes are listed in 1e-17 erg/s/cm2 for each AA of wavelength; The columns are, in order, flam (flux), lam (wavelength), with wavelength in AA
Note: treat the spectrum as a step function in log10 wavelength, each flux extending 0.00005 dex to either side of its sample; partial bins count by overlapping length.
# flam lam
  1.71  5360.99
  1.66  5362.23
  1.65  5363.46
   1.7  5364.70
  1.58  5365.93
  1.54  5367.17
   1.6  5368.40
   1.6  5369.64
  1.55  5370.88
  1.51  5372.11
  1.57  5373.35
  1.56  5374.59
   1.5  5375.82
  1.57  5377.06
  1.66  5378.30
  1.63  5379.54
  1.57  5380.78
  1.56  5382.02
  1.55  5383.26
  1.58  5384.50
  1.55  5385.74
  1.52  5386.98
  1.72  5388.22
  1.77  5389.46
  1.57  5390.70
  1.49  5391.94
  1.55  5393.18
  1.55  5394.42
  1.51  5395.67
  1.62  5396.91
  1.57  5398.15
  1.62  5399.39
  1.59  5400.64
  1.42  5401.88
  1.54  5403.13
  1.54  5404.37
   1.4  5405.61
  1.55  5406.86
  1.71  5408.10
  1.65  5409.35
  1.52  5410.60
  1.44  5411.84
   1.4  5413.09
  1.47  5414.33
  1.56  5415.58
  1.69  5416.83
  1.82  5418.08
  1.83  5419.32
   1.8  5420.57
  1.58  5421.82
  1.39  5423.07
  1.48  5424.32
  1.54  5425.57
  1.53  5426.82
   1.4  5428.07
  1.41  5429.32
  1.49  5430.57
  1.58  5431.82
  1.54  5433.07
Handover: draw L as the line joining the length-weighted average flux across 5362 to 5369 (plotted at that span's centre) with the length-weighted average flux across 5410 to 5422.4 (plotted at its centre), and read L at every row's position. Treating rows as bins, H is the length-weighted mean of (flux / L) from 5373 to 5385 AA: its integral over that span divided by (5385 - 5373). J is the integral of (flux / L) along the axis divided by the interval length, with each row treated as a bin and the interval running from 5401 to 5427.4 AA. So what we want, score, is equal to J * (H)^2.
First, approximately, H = 0.973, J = 0.971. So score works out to 0.92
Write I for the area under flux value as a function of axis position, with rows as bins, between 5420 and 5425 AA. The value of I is 8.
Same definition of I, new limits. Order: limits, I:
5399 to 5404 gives 8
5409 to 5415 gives 9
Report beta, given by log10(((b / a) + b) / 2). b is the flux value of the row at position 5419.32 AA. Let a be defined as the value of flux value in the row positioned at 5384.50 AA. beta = 0.174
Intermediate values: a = 1.58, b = 1.83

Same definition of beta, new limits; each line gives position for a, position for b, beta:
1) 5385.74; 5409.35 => 0.133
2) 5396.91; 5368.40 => 0.112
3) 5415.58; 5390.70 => 0.110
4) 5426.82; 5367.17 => 0.105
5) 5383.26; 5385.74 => 0.106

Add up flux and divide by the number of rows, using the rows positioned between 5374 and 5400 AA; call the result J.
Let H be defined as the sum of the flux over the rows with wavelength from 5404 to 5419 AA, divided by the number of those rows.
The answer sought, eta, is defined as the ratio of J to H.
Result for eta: 1.01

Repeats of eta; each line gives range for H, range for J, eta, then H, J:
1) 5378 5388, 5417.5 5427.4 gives 1.03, 1.58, 1.621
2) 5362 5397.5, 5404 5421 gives 1.01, 1.59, 1.599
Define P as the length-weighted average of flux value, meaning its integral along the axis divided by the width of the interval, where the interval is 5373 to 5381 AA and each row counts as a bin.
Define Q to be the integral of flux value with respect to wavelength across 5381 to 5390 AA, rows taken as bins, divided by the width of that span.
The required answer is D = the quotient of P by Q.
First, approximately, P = 1.58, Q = 1.60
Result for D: 0.99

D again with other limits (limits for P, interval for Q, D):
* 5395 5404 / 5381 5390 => 0.97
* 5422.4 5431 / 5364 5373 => 0.92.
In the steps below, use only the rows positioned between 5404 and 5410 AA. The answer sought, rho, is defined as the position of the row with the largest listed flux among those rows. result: 5408.10 AA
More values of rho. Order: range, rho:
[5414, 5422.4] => 5419.32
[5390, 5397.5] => 5396.91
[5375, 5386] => 5378.30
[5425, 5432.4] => 5431.82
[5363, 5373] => 5364.70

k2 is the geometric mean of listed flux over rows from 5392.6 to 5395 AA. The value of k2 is 1.55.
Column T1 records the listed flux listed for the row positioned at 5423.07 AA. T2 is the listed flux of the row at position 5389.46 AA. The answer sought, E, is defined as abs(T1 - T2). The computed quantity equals 0.4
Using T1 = 1.39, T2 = 1.77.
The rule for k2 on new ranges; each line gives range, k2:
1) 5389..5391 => 1.67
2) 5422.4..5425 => 1.43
